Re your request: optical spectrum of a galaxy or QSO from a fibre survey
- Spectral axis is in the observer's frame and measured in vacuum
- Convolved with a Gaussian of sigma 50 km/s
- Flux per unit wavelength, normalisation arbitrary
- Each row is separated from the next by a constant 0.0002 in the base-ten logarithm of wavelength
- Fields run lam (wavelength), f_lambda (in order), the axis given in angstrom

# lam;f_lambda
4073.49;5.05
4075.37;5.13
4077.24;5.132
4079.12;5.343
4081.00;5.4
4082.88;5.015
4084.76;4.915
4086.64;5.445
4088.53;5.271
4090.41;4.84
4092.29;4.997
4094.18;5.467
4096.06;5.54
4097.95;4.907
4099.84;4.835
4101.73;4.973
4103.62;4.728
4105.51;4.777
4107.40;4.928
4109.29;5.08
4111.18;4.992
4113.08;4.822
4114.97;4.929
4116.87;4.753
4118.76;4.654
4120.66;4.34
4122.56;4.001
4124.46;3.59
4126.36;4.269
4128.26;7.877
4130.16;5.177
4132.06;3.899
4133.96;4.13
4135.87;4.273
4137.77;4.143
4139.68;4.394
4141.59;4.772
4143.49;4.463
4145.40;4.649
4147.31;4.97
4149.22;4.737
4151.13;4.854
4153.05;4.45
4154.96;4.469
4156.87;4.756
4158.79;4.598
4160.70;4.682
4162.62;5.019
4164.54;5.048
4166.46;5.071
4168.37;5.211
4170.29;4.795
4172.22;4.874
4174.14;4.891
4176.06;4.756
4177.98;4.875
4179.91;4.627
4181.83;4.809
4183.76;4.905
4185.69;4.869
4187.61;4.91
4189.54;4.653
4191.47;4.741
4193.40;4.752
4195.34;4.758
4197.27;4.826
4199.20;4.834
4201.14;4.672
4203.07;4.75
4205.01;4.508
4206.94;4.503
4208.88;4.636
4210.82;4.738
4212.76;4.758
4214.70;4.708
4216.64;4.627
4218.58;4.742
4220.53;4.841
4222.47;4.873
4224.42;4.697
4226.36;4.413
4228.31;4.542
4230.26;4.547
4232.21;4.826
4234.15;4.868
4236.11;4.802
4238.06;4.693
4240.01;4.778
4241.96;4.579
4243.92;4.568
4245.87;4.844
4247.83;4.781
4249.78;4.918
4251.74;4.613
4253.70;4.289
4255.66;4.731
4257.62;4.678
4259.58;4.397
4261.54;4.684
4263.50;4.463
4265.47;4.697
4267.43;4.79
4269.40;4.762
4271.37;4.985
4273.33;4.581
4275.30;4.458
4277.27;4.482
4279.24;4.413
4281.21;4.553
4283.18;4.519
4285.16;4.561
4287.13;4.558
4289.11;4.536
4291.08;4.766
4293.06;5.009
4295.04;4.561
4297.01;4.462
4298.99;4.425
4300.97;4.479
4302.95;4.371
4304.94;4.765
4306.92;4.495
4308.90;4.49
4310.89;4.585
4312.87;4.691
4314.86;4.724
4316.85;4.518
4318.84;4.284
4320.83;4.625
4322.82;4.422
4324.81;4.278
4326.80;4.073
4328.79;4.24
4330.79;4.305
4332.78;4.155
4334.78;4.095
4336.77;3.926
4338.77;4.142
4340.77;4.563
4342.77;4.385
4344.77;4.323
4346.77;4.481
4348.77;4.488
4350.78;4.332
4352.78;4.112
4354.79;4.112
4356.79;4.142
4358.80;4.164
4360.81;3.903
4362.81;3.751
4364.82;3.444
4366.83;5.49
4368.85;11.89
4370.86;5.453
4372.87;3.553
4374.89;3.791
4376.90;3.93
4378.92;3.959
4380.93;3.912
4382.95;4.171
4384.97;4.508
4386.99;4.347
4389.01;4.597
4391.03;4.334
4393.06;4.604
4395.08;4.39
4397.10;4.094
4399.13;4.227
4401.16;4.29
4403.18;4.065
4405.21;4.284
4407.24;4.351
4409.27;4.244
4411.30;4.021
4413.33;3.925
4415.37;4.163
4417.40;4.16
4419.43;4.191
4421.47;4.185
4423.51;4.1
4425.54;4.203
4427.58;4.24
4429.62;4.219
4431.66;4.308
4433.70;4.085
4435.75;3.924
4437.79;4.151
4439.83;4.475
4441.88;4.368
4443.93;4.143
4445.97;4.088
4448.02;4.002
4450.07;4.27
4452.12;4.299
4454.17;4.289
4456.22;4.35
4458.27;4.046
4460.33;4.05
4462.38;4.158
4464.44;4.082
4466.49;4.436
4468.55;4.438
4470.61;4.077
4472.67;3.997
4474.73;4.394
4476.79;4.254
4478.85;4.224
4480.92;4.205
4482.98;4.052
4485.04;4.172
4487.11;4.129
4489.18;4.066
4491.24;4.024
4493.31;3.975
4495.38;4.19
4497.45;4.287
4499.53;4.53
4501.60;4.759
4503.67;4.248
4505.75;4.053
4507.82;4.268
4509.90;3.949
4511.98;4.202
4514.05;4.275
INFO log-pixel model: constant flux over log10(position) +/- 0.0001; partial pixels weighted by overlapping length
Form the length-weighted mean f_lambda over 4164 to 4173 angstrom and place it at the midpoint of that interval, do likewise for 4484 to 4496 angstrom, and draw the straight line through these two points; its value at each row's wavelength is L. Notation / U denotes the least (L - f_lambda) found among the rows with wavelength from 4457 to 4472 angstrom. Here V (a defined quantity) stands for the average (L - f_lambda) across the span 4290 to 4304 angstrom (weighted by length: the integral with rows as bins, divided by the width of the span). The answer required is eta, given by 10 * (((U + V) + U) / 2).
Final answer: -2.6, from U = -0.29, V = 0.05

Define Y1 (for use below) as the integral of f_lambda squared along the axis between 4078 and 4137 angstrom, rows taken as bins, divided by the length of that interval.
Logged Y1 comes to 24.6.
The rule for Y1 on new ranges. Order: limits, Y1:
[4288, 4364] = 19.2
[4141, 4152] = 22.5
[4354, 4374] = 30.7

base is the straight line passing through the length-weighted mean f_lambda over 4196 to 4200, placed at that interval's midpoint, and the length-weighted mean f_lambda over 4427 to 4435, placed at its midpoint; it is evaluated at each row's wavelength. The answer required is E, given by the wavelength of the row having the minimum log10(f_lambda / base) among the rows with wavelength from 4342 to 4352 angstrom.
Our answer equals 4344.77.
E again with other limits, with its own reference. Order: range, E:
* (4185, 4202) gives 4189.54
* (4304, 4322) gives 4318.84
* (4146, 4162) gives 4153.05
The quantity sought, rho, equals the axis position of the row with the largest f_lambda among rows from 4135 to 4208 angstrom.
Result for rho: 4168.37 angstrom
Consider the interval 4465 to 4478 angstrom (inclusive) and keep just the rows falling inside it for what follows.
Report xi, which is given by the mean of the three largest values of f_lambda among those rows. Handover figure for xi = 4.42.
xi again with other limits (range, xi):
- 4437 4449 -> 4.33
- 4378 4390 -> 4.48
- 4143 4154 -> 4.85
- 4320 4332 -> 4.45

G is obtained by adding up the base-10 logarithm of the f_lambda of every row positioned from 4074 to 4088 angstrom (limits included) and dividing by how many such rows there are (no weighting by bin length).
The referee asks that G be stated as 0.715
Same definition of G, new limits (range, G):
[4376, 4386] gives 0.612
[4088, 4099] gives 0.713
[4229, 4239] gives 0.676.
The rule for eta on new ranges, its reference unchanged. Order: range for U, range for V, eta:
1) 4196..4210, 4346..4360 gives 1.9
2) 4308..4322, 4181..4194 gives -0.7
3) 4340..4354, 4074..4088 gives -0.2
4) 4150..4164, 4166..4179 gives 0.3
